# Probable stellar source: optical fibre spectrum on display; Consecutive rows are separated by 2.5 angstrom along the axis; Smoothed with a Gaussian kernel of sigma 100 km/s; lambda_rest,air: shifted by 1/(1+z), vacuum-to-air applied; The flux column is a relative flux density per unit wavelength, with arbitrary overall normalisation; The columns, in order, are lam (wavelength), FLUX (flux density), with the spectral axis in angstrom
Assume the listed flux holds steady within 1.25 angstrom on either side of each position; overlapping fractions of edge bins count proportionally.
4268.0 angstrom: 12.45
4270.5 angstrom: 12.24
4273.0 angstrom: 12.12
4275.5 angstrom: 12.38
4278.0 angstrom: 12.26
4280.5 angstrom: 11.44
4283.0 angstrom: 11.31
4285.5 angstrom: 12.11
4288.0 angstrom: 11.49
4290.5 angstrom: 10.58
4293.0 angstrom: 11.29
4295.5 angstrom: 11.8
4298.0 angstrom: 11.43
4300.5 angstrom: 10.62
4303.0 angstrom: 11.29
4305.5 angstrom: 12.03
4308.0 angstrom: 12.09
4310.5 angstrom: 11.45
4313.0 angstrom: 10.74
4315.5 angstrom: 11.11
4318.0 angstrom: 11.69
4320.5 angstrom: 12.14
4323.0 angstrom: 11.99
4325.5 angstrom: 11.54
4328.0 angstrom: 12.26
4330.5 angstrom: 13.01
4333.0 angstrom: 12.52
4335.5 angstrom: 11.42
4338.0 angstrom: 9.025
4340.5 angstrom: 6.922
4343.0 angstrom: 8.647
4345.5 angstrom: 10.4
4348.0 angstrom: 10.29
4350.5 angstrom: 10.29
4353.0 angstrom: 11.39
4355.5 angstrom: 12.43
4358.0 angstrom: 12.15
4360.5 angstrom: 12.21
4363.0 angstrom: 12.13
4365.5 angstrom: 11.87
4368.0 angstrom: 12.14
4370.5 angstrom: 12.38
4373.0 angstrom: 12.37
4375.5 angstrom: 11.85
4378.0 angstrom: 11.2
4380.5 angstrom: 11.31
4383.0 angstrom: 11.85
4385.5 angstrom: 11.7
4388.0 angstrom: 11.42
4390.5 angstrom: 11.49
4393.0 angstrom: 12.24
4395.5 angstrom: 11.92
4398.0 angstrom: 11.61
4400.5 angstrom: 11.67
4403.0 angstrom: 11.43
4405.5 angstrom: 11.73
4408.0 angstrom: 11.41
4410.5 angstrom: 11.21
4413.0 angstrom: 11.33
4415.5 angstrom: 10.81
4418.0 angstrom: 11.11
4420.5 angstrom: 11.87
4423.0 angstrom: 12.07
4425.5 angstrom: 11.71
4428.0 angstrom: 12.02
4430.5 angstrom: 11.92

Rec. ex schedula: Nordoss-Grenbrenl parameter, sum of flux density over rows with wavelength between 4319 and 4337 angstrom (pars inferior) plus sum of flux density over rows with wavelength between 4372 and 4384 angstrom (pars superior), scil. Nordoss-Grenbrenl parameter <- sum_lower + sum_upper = 143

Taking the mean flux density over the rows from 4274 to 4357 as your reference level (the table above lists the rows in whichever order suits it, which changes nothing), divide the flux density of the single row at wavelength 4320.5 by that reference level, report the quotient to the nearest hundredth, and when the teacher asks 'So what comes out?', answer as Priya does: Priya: 1.08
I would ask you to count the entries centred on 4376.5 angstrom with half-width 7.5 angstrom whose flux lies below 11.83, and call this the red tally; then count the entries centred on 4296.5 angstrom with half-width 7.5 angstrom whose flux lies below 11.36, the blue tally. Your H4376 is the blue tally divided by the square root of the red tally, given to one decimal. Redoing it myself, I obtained 2.8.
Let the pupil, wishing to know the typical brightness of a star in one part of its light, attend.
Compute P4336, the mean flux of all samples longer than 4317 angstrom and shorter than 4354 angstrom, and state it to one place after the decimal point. 10.9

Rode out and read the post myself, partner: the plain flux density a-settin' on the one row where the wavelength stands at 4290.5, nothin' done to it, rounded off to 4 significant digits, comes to 10.58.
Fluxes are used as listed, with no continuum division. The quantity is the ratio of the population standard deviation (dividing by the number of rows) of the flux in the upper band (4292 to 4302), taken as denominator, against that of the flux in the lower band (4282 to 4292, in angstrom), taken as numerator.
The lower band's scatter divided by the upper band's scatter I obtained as 1.3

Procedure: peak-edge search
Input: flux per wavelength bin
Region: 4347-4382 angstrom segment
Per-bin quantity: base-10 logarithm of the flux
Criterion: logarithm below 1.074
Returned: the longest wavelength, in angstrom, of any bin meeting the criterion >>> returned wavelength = 4380.5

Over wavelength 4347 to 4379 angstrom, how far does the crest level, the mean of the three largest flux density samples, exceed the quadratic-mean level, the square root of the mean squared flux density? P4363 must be 0.63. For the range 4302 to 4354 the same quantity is 1.45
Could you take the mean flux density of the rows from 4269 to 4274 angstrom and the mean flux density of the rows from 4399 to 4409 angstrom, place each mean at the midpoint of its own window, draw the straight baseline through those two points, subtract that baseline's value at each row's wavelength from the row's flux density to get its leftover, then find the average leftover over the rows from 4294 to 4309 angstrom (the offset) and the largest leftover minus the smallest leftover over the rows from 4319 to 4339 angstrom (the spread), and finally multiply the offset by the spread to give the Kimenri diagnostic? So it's -2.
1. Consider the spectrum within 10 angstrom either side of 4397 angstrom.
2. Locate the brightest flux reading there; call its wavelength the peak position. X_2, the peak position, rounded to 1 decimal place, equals 4393.0 angstrom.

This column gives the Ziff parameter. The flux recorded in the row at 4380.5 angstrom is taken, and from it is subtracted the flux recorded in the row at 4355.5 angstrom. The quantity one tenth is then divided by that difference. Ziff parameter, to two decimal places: -0.09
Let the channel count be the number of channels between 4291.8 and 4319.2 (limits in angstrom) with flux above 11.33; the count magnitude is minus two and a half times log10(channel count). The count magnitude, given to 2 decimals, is -1.95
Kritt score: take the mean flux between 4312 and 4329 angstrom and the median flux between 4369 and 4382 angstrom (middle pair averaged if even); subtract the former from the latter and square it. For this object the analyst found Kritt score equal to 0.04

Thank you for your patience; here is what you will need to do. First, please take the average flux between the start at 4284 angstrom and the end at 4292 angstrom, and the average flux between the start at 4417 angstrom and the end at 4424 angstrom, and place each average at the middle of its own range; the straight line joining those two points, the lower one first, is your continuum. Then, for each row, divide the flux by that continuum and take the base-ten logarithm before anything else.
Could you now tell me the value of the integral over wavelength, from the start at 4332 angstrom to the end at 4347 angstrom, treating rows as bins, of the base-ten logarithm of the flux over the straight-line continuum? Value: -1.2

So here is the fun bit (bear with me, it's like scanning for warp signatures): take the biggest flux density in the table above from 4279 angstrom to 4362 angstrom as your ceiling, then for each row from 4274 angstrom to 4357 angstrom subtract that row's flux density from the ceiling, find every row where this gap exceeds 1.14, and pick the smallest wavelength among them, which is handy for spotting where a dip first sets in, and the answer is 4280.5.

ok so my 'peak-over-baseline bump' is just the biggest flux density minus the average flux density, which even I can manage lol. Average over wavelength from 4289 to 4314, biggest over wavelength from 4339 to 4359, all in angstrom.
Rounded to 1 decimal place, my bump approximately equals 1.1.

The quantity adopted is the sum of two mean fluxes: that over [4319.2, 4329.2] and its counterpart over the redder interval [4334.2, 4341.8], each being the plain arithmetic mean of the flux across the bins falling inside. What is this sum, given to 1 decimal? 21.1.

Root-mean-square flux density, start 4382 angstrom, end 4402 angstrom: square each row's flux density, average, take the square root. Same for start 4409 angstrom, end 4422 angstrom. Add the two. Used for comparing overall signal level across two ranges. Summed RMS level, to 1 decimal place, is 23.0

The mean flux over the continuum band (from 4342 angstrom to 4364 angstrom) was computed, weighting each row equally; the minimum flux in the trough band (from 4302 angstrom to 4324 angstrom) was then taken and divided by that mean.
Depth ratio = 0.97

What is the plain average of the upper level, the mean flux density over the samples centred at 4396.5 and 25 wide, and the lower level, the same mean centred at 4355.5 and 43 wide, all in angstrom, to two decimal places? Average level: 11.36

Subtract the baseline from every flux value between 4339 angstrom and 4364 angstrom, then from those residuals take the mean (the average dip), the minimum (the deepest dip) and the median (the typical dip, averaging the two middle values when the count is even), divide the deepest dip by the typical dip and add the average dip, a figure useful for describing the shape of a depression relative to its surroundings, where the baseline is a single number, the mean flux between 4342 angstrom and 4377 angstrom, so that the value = 7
